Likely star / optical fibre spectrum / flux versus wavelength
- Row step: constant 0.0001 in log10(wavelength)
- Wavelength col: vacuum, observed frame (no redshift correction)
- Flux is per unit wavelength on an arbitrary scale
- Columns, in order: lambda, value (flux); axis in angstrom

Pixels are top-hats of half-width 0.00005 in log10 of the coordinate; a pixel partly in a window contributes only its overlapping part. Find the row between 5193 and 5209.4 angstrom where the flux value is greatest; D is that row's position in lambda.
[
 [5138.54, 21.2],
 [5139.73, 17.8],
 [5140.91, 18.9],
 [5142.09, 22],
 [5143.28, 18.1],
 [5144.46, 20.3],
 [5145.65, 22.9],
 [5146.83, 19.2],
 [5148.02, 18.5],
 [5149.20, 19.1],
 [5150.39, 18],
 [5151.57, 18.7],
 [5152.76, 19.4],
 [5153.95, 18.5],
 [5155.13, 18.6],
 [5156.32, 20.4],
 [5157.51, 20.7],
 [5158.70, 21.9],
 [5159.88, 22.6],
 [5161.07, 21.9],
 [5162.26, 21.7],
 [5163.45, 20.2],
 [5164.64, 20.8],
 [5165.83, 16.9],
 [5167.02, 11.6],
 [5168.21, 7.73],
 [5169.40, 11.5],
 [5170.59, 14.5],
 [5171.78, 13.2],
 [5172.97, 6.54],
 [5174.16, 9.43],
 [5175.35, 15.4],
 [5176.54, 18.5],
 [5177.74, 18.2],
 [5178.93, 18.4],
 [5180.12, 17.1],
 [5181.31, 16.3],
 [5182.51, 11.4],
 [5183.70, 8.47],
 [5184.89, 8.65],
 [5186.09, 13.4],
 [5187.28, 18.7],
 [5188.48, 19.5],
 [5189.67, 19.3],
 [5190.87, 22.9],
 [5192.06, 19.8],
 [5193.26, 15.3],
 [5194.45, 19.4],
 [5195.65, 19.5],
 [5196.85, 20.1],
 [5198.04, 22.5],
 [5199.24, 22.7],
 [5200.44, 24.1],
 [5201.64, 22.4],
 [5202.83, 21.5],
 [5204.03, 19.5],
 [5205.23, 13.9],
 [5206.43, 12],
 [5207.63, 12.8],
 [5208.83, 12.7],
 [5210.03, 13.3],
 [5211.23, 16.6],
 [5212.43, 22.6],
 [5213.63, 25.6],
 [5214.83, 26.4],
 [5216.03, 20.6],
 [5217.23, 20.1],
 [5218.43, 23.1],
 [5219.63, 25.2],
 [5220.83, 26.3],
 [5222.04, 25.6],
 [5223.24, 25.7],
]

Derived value 5200.44 angstrom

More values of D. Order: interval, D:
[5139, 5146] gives 5145.65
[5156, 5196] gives 5190.87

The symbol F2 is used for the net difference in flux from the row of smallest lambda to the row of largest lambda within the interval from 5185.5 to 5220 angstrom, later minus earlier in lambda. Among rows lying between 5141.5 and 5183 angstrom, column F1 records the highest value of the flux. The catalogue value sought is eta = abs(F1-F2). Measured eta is 11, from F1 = 22.9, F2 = 12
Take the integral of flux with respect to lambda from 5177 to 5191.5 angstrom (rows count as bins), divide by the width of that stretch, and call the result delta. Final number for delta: 16.1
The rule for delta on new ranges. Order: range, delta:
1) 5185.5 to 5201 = 19.8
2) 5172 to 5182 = 14.9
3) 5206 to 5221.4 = 19.9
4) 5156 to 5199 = 16.8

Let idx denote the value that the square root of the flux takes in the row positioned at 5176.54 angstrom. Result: 4.30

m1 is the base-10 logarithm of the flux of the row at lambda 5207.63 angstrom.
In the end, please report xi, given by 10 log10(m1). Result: 0.4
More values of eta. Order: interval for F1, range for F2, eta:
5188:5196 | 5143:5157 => 21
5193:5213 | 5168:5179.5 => 13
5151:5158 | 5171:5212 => 17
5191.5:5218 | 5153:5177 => 26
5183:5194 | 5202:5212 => 28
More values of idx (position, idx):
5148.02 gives 4.30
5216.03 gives 4.54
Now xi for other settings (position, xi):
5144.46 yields 1.2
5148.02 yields 1.0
